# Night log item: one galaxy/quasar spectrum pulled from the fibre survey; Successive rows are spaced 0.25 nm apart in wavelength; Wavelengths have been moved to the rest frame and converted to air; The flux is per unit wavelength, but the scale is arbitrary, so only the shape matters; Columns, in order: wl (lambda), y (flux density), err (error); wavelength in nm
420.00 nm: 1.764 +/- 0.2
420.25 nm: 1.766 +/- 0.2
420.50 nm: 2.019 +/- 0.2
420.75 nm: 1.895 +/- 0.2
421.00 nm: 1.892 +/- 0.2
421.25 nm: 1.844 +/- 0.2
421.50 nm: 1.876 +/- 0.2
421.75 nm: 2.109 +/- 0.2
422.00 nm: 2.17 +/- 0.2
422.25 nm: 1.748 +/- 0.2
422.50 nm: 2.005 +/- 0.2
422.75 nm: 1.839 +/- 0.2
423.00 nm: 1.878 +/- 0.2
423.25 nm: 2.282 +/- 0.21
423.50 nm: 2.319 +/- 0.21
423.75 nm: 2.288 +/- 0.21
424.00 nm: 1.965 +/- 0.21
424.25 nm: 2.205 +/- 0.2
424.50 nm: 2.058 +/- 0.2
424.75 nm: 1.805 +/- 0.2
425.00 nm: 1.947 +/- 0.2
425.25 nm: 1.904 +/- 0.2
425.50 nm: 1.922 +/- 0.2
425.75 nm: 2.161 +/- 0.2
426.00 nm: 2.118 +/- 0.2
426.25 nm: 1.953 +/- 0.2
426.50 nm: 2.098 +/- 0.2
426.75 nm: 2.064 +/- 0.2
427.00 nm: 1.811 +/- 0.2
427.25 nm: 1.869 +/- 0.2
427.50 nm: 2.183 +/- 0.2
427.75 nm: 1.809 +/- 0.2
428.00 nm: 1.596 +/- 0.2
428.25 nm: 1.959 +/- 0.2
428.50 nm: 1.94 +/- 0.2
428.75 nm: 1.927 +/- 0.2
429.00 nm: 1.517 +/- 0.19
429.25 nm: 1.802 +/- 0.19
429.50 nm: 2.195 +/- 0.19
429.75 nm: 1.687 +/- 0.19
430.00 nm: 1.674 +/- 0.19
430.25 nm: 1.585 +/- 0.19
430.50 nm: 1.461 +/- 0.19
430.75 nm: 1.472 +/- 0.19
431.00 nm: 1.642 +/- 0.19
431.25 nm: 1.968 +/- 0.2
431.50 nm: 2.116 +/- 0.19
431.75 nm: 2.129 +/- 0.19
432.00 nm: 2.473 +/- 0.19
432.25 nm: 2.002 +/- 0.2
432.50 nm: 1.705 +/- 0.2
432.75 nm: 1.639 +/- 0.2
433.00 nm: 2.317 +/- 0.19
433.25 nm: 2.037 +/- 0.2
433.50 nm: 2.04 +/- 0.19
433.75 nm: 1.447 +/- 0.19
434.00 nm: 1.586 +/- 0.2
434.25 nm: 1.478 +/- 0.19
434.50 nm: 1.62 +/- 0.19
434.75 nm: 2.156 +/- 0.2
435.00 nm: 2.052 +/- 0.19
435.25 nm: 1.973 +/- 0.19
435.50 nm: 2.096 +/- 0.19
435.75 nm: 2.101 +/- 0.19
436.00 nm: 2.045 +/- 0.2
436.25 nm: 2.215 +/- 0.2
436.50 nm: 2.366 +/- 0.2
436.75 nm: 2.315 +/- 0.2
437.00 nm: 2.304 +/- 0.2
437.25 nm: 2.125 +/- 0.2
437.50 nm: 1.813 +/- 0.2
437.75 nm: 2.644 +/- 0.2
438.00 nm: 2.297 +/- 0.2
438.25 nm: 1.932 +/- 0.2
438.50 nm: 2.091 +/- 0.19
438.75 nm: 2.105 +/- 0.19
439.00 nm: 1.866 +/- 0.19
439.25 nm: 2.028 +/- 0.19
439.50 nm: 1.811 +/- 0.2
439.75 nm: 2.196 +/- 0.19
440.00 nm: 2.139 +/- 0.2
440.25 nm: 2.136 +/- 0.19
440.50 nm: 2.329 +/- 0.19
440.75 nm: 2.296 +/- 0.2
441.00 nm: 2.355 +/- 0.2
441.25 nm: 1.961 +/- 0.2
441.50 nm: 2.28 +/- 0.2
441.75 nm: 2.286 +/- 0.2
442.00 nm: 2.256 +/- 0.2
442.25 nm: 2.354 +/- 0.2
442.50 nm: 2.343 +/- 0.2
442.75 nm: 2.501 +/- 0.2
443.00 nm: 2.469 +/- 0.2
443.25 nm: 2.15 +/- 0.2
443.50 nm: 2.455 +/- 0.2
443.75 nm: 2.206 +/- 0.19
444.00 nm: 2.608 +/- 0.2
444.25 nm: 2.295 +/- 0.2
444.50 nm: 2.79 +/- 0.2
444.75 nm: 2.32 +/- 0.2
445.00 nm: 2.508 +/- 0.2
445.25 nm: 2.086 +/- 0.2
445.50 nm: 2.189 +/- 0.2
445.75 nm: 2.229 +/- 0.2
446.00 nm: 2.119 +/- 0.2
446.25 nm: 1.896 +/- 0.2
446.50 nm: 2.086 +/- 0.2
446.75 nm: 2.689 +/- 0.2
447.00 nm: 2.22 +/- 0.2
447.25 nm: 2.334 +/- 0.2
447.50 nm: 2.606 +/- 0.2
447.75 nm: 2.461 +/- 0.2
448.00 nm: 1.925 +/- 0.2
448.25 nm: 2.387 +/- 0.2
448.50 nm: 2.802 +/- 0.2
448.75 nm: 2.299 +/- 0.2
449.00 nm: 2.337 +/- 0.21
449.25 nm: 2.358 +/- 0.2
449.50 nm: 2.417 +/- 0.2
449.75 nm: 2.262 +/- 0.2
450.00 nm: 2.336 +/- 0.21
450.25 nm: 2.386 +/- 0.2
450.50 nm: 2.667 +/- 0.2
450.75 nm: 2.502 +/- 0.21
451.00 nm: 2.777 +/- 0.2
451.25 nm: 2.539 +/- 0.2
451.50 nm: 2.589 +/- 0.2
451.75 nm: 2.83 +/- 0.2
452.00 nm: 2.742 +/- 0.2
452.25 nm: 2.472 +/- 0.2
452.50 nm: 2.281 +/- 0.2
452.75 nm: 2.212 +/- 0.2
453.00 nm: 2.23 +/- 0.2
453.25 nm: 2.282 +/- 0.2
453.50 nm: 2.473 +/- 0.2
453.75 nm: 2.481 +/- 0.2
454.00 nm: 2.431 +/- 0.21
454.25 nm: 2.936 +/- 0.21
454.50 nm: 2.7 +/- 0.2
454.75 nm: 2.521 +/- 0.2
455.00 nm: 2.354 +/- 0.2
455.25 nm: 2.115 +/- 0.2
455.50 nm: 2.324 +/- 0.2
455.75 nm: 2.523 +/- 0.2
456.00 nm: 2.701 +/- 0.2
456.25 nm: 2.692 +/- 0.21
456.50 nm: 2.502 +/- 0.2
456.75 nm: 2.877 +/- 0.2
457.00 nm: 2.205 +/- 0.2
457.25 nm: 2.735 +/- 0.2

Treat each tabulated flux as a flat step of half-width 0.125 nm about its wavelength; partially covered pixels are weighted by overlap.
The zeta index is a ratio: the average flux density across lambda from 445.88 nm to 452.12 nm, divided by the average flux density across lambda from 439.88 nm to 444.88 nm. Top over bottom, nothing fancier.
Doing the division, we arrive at 1.04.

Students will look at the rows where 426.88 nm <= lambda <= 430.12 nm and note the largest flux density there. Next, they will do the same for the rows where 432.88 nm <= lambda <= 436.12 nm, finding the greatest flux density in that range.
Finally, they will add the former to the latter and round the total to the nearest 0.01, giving 4.51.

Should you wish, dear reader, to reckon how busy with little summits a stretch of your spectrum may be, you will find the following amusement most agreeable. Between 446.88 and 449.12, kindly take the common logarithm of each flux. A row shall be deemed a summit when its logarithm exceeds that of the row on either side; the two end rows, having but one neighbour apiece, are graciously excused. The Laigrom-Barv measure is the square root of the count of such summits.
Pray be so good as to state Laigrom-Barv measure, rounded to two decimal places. 1.41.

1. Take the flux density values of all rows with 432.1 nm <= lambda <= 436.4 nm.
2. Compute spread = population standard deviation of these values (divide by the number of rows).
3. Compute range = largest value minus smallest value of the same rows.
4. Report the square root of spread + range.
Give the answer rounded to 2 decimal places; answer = 1.06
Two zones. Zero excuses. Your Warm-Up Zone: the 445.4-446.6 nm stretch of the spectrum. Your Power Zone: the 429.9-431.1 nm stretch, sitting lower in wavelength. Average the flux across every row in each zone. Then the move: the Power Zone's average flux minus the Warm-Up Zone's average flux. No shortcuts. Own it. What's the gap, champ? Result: -0.54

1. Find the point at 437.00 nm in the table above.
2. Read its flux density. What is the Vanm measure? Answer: 2.304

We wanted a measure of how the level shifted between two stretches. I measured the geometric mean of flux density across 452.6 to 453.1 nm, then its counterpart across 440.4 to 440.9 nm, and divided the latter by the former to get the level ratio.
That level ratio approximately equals 1.04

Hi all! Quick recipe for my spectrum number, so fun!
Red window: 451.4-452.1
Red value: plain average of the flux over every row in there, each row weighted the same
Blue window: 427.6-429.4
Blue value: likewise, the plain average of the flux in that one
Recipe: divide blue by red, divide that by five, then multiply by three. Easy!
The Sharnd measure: 0.40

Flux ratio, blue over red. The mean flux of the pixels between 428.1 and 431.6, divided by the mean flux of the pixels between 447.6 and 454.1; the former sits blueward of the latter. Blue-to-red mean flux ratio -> 0.73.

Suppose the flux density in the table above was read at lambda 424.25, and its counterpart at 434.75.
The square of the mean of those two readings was 4.8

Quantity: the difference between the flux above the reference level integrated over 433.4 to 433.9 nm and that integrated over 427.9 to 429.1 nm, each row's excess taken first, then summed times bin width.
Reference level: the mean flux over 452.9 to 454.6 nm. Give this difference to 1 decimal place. 0.5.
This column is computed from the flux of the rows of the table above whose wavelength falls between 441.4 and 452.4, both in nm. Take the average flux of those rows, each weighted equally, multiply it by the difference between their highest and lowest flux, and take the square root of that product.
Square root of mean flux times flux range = 1.5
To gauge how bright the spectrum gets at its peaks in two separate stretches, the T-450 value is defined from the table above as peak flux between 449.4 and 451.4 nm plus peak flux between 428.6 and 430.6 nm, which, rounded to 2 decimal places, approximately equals 4.97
